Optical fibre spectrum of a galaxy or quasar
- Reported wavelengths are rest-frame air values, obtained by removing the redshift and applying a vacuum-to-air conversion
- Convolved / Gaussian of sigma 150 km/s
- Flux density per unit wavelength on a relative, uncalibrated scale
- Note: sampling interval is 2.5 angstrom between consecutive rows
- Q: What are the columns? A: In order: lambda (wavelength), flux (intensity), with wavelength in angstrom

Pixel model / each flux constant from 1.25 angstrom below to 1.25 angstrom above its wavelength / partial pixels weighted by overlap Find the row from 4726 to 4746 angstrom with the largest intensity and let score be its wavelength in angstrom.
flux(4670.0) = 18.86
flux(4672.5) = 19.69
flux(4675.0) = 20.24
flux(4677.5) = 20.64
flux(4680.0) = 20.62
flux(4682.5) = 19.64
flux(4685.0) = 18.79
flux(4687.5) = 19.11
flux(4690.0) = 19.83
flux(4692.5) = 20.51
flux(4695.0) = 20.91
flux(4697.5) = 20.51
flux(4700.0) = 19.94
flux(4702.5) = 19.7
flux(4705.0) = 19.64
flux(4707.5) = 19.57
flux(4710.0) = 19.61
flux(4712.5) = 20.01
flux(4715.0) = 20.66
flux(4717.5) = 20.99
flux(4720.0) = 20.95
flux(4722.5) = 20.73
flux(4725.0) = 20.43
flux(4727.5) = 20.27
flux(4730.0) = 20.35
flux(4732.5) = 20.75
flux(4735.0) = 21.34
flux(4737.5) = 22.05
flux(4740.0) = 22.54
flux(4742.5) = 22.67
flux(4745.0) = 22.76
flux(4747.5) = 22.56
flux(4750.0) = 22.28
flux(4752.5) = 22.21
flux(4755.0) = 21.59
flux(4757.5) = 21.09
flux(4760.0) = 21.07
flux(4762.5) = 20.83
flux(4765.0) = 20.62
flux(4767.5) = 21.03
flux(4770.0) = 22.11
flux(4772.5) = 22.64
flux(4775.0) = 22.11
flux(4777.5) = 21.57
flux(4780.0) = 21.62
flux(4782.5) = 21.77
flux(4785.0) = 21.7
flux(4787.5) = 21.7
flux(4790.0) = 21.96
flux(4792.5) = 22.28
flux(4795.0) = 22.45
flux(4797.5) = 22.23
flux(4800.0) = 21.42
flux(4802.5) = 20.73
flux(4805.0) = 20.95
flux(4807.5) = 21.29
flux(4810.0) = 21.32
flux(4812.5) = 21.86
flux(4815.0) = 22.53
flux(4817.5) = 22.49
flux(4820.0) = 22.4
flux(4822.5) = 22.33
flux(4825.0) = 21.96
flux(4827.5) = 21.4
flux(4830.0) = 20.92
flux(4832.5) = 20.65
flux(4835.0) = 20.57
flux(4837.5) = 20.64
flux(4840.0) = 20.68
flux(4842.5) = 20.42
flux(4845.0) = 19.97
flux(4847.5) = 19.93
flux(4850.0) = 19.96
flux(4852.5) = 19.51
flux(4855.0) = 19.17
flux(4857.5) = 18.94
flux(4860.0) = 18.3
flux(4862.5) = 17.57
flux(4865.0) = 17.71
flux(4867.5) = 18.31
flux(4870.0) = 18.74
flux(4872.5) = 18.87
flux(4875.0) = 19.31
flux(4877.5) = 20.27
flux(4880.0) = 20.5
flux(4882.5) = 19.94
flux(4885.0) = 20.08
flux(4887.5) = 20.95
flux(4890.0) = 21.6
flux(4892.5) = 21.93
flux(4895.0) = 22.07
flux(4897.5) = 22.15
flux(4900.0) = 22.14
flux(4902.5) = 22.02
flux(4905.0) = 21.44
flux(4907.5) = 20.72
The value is 4745.0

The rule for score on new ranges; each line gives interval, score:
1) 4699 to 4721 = 4717.5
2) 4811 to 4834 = 4815.0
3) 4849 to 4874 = 4850.0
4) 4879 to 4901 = 4897.5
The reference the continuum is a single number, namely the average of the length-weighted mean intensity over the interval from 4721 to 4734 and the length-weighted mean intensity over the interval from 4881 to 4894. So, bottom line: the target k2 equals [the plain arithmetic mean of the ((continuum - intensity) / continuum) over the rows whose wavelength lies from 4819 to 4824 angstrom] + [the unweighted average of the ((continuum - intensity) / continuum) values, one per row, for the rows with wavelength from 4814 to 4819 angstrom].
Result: -0.17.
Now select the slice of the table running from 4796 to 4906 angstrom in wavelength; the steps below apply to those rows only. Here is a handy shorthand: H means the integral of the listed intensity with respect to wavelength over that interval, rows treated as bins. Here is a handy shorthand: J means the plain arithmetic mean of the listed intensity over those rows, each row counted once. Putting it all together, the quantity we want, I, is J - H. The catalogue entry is -2250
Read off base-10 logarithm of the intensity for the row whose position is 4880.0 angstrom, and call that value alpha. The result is 1.31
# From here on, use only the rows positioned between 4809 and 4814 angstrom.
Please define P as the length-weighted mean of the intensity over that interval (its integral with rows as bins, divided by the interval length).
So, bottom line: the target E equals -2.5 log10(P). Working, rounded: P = 21.7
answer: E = -3.34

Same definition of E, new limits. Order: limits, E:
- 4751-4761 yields -3.33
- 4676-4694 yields -3.25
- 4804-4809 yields -3.31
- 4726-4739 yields -3.30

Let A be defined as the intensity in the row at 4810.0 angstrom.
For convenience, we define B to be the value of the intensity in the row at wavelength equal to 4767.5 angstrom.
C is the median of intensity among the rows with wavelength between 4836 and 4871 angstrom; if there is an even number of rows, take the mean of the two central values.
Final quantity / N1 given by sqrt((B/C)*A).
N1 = 4.8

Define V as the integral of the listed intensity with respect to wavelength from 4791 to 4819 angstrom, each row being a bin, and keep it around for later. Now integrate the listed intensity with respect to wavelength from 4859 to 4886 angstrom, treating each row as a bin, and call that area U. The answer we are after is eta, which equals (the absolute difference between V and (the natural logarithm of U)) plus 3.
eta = 607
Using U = 514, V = 610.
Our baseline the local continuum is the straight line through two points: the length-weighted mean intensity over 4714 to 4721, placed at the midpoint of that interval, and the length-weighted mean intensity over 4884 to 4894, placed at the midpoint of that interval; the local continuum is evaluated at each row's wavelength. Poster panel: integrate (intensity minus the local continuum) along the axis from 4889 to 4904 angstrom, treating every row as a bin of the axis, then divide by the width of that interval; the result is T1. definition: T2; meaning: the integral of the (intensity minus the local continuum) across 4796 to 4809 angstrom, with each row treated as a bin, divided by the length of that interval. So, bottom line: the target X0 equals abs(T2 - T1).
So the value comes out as 0.5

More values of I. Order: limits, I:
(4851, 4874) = -409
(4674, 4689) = -278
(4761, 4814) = -1125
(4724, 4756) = -672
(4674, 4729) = -1088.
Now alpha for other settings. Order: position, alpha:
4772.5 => 1.35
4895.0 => 1.34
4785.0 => 1.34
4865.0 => 1.25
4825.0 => 1.34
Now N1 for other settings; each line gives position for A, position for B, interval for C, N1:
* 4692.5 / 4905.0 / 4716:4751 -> 4.6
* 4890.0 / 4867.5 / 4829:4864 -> 4.5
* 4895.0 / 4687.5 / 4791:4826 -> 4.4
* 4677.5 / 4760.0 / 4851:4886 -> 4.8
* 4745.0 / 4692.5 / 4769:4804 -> 4.6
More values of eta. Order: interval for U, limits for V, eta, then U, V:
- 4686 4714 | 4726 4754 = 607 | 558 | 610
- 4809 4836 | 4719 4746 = 573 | 586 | 576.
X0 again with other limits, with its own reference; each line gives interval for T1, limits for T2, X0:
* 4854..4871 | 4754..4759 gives 3.1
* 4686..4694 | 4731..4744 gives 2.0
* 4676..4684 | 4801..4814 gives 0.8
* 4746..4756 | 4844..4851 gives 2.4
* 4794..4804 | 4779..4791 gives 0.1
